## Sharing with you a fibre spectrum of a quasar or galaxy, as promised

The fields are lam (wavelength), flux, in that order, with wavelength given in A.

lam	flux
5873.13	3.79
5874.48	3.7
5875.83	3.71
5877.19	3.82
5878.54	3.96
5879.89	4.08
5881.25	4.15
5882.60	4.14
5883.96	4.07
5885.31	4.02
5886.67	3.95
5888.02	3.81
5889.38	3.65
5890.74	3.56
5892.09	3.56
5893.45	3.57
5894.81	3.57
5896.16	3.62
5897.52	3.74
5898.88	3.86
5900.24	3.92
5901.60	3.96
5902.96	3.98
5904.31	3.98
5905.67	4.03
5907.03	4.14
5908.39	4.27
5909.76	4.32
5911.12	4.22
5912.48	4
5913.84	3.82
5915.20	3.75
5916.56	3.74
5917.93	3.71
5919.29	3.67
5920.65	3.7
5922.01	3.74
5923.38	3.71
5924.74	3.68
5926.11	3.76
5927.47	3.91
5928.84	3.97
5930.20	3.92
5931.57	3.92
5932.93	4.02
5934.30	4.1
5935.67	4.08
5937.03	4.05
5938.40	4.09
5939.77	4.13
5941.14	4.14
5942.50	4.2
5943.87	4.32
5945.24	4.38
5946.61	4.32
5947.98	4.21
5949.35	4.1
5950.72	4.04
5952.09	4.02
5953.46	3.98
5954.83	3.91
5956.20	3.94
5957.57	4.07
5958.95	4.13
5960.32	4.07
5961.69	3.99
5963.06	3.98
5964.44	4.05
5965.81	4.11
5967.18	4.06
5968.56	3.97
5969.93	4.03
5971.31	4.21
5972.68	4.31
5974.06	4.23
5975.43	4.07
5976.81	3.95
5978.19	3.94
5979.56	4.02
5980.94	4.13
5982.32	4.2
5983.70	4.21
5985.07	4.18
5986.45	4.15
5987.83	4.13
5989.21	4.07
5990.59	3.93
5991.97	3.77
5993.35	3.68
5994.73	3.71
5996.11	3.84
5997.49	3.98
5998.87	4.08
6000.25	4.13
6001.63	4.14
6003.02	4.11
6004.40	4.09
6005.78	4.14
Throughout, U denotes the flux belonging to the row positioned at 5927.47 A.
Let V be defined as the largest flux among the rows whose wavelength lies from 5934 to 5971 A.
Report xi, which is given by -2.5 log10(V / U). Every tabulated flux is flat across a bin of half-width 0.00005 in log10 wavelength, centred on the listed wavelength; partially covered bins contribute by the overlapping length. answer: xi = -0.123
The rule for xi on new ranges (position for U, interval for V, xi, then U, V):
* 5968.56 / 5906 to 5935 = -0.092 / 3.97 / 4.32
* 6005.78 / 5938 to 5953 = -0.061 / 4.14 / 4.38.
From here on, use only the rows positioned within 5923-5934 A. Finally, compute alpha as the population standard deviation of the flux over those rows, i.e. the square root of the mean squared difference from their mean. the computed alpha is 0.12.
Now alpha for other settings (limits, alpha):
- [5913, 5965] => 0.19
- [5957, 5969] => 0.05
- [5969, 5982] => 0.12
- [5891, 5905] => 0.17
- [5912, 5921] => 0.10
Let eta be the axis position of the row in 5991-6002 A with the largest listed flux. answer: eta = 6001.63 A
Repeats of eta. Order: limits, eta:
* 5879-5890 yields 5881.25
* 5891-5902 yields 5901.60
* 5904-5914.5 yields 5909.76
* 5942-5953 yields 5945.24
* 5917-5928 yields 5927.47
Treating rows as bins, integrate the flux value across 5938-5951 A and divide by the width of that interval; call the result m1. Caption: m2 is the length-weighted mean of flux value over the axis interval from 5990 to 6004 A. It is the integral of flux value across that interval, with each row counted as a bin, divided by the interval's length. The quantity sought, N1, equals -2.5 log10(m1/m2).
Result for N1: -0.069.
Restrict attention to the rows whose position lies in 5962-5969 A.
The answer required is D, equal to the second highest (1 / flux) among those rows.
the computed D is 0.251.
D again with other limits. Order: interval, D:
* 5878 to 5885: 0.246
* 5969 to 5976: 0.246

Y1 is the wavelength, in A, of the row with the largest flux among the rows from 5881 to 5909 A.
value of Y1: 5908.39 A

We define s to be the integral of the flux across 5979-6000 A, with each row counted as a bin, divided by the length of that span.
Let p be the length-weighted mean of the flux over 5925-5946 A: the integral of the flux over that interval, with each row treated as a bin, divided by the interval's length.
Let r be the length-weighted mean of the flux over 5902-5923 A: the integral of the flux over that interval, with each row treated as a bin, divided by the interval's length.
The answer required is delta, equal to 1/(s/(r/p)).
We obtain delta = 0.242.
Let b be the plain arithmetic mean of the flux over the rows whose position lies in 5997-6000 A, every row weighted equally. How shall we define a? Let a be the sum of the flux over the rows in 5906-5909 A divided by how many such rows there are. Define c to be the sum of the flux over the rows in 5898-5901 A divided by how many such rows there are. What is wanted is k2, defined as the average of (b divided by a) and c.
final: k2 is 2.42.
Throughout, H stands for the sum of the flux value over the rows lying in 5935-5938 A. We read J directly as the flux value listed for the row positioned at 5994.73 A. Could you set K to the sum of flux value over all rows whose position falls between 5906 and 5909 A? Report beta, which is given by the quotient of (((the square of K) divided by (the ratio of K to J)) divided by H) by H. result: 0.472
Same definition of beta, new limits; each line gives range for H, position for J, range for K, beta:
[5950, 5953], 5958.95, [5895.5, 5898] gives 0.468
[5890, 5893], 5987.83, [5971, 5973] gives 0.694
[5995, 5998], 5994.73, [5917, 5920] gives 0.448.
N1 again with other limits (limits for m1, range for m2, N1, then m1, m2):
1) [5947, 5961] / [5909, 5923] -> -0.052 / 4.05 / 3.86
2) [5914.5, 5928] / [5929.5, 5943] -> 0.092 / 3.74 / 4.07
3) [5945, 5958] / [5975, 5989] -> 0.002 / 4.09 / 4.10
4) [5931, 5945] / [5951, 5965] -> -0.027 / 4.12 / 4.01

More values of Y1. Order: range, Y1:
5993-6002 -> 6001.63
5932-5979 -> 5945.24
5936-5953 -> 5945.24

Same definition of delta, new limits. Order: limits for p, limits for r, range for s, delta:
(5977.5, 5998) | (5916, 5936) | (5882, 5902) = 0.253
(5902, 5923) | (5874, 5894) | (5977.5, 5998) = 0.245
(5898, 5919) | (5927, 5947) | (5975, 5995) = 0.257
